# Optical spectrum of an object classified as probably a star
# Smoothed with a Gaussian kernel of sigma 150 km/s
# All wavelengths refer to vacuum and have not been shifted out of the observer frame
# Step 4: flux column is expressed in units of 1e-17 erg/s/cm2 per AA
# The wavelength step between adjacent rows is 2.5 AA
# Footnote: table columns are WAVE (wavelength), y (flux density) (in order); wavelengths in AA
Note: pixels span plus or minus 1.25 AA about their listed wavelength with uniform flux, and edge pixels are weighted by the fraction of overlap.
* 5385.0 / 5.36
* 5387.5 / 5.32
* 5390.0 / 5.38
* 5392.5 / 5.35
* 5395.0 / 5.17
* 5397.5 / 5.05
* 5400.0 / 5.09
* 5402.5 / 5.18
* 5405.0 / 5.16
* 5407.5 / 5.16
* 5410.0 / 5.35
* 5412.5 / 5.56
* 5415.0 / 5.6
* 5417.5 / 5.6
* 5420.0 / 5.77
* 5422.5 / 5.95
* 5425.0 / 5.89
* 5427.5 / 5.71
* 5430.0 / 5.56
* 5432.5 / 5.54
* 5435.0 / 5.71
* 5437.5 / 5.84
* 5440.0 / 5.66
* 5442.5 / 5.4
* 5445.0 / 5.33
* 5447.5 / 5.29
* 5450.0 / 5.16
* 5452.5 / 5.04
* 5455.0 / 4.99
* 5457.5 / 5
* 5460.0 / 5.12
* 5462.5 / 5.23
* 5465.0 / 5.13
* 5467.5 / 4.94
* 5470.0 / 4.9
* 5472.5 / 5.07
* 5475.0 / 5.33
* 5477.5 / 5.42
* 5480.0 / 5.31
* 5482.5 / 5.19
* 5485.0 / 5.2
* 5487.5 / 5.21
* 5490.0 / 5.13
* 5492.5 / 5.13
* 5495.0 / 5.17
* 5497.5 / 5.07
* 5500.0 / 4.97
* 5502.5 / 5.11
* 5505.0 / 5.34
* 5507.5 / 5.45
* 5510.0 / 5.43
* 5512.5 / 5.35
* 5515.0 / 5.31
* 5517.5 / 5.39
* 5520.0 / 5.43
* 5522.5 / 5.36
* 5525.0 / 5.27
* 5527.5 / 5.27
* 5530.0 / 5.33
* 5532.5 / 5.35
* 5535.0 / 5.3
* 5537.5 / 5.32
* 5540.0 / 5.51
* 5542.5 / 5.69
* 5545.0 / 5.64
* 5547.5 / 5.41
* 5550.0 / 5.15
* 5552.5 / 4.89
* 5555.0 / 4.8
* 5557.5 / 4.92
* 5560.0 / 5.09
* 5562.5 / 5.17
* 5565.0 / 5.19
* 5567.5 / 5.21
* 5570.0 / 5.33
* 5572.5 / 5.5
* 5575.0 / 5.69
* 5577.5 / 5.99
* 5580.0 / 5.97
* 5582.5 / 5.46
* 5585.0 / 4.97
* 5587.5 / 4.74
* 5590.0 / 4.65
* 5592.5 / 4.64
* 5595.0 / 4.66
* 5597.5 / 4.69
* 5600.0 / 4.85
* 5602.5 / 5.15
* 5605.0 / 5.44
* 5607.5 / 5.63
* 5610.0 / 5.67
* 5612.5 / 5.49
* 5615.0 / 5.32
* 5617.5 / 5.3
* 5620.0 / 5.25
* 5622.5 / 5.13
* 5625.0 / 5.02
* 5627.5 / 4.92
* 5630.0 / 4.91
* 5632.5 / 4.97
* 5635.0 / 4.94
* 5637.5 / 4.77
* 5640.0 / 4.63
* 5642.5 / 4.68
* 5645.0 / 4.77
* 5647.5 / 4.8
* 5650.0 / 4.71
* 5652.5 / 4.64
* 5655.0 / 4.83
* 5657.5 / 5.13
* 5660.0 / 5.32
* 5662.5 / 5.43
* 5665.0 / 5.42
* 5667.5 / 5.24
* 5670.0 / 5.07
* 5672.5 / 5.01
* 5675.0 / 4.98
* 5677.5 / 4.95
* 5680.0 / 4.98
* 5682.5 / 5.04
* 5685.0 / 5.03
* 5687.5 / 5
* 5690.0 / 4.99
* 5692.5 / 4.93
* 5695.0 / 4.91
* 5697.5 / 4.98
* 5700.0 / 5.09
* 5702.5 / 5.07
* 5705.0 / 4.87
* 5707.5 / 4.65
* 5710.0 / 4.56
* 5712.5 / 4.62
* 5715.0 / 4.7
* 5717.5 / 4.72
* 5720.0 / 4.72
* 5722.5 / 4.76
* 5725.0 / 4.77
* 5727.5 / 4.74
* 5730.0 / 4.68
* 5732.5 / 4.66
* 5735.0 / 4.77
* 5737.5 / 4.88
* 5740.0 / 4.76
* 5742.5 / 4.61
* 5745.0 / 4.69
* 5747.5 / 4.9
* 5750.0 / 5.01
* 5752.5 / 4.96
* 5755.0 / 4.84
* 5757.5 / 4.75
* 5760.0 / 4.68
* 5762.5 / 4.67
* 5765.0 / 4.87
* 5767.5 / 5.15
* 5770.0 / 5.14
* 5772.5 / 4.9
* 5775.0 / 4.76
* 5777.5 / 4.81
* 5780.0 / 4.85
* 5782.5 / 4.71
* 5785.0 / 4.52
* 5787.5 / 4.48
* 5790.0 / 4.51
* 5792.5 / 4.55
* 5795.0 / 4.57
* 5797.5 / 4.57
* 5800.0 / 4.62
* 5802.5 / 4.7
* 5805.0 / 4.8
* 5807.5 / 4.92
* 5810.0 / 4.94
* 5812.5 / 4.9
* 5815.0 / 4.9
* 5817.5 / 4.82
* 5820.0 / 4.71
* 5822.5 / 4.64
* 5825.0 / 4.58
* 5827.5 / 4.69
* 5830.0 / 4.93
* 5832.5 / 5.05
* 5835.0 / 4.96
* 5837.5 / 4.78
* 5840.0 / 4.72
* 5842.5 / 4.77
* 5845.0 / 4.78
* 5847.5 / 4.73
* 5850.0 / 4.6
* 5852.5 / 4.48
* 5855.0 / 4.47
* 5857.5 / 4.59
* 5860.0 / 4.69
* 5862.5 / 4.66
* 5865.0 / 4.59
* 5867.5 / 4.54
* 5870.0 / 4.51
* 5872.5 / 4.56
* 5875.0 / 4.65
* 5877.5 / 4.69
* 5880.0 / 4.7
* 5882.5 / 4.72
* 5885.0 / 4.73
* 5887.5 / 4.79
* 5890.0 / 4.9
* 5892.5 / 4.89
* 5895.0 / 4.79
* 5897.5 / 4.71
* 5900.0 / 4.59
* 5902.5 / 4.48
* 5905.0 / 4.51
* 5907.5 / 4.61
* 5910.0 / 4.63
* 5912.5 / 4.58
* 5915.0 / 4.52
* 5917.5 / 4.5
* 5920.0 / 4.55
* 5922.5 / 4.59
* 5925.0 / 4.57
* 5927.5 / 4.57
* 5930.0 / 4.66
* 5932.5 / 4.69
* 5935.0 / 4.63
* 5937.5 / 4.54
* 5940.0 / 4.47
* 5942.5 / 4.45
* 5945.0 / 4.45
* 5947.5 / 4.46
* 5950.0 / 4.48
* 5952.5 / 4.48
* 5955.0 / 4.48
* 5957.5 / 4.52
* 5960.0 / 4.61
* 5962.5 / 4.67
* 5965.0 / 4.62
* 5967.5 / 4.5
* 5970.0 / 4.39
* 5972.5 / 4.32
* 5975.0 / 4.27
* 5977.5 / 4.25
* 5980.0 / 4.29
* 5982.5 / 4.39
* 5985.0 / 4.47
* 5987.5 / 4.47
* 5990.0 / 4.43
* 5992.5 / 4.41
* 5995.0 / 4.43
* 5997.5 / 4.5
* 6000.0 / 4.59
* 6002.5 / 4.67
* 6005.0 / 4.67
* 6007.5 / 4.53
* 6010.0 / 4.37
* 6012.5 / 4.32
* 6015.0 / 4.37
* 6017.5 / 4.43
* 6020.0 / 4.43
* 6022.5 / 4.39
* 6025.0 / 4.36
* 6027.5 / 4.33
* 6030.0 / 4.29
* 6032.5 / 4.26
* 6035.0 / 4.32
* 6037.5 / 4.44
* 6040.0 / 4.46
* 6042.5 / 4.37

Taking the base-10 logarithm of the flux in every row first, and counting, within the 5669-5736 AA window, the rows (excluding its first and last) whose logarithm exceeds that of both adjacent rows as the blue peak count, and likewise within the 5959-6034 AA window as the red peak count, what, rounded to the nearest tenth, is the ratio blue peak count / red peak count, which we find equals 3.0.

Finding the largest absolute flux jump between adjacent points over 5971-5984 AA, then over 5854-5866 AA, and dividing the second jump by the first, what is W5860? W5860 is 1.2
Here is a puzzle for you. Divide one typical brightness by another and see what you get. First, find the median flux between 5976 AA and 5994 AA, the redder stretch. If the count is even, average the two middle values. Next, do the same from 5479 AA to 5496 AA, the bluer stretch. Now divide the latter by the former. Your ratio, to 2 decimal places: 1.18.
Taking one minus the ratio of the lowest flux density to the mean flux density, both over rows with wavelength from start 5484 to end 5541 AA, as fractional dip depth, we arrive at 0.058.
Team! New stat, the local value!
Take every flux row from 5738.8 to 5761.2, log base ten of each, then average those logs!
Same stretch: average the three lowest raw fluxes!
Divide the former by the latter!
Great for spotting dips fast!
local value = 0.146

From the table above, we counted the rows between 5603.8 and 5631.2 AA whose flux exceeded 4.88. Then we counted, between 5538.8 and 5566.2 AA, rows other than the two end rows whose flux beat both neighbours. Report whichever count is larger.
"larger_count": 11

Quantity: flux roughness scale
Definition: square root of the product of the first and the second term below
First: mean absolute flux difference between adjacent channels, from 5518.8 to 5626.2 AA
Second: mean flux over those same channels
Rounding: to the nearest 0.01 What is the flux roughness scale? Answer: 0.85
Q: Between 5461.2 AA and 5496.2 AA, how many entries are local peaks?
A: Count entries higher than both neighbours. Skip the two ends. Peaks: 2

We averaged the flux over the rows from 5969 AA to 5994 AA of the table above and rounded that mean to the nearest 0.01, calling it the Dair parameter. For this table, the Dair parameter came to 4.37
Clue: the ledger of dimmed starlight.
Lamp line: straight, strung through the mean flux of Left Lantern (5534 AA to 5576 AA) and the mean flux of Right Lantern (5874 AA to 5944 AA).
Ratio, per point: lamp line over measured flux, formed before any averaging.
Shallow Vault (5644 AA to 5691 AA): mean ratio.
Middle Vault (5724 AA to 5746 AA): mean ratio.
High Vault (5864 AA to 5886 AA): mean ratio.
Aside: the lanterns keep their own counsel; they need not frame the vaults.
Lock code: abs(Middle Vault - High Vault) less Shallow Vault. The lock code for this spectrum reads -0.98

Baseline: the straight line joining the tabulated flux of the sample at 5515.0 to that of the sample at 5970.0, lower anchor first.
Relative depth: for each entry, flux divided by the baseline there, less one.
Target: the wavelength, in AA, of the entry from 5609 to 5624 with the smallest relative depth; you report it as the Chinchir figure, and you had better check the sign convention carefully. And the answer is 5622.5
